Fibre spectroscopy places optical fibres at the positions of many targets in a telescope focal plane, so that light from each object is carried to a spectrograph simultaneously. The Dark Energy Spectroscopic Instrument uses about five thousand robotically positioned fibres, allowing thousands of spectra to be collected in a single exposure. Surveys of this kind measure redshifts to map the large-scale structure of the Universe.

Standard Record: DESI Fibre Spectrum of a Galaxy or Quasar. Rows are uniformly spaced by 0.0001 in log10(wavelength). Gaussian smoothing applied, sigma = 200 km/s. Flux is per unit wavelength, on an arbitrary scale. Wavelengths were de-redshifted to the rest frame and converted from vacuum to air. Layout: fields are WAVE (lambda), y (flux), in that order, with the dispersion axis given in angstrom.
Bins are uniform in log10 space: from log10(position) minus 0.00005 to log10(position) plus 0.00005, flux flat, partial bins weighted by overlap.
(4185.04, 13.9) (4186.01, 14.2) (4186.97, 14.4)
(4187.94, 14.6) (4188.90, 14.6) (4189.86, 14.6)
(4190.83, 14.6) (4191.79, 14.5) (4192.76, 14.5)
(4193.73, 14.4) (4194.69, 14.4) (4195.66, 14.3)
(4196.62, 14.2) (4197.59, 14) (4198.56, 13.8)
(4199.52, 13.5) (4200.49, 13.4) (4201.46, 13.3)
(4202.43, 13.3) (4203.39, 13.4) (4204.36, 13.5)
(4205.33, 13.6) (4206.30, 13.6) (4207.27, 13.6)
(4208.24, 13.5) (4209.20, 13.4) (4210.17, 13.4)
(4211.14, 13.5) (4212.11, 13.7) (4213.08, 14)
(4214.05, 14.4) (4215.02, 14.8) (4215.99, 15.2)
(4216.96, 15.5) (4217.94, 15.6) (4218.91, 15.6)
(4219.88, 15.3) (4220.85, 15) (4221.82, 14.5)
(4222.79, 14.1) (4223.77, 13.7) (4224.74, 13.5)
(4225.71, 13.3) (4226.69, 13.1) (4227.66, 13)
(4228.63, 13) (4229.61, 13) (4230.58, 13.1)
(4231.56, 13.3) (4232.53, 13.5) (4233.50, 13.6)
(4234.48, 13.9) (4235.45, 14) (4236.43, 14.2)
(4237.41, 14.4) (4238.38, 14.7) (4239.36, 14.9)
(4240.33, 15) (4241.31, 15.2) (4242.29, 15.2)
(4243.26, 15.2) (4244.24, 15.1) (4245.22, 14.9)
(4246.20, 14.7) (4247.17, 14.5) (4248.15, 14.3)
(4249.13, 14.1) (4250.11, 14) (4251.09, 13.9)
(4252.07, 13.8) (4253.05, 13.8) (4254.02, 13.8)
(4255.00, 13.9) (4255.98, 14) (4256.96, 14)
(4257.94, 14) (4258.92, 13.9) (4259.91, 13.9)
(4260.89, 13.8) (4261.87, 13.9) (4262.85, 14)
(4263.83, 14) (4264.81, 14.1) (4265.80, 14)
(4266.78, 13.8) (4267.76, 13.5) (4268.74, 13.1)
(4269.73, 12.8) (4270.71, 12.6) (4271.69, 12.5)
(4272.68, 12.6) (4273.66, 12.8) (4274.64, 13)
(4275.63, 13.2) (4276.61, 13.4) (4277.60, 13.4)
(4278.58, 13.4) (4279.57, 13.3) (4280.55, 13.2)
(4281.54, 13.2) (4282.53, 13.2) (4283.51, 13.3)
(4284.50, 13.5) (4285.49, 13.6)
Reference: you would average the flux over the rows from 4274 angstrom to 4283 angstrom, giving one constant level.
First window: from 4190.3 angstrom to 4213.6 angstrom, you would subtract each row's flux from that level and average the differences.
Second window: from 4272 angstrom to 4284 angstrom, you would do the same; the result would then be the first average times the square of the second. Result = 0.0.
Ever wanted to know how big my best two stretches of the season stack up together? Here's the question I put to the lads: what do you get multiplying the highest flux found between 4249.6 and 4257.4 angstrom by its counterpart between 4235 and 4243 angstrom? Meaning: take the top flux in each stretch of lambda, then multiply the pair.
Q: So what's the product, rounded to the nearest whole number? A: 213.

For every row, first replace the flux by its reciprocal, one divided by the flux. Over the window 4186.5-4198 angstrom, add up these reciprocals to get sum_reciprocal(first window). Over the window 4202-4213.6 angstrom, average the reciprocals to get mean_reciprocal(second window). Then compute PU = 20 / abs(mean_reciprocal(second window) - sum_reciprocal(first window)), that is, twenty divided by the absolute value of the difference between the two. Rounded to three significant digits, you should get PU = 26.4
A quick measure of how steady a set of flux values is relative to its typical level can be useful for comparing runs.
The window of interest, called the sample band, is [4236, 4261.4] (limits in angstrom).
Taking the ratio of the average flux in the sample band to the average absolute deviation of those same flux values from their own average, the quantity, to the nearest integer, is 32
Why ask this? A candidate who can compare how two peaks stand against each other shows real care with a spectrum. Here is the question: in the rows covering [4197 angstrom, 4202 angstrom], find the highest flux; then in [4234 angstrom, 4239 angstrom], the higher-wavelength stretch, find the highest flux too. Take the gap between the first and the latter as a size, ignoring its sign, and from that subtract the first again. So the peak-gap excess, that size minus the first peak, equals -13.30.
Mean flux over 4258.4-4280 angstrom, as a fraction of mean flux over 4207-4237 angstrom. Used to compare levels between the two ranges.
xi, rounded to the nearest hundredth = 0.96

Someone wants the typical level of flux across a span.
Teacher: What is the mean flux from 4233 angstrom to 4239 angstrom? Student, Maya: 14.1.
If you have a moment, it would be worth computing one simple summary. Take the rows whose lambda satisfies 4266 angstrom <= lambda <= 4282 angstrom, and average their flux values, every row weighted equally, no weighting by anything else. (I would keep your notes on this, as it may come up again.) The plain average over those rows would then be 13.1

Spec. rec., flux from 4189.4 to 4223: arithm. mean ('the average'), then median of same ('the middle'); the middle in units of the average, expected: 0.995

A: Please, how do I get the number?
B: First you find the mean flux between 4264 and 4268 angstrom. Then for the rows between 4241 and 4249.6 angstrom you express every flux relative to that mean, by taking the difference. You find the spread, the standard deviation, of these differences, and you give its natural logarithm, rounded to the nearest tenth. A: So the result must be -0.9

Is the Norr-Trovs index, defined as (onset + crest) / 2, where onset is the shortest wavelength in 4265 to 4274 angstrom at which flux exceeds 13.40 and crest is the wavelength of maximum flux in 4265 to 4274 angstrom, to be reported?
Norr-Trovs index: 4265.8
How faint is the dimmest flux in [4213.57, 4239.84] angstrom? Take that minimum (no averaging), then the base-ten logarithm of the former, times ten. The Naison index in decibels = 11.1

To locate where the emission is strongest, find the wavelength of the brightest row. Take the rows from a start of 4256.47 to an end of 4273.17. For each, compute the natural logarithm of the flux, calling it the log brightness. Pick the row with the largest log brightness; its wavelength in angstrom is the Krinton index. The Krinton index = 4264.81 angstrom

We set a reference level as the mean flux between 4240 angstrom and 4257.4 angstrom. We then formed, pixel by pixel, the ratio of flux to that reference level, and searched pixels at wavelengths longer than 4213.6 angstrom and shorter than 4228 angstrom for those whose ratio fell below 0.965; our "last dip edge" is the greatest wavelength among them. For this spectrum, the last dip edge 4227.66 angstrom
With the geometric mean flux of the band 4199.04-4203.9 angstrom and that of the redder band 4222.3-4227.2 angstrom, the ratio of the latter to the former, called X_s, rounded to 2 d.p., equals 1.01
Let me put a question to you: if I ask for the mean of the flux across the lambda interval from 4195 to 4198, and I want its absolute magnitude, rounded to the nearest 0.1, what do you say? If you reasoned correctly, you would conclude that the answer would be 14.2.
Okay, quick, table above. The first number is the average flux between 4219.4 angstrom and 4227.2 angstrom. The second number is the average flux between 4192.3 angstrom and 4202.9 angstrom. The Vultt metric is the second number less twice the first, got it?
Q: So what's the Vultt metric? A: -14.2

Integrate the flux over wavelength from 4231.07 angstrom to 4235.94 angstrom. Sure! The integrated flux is 66.6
